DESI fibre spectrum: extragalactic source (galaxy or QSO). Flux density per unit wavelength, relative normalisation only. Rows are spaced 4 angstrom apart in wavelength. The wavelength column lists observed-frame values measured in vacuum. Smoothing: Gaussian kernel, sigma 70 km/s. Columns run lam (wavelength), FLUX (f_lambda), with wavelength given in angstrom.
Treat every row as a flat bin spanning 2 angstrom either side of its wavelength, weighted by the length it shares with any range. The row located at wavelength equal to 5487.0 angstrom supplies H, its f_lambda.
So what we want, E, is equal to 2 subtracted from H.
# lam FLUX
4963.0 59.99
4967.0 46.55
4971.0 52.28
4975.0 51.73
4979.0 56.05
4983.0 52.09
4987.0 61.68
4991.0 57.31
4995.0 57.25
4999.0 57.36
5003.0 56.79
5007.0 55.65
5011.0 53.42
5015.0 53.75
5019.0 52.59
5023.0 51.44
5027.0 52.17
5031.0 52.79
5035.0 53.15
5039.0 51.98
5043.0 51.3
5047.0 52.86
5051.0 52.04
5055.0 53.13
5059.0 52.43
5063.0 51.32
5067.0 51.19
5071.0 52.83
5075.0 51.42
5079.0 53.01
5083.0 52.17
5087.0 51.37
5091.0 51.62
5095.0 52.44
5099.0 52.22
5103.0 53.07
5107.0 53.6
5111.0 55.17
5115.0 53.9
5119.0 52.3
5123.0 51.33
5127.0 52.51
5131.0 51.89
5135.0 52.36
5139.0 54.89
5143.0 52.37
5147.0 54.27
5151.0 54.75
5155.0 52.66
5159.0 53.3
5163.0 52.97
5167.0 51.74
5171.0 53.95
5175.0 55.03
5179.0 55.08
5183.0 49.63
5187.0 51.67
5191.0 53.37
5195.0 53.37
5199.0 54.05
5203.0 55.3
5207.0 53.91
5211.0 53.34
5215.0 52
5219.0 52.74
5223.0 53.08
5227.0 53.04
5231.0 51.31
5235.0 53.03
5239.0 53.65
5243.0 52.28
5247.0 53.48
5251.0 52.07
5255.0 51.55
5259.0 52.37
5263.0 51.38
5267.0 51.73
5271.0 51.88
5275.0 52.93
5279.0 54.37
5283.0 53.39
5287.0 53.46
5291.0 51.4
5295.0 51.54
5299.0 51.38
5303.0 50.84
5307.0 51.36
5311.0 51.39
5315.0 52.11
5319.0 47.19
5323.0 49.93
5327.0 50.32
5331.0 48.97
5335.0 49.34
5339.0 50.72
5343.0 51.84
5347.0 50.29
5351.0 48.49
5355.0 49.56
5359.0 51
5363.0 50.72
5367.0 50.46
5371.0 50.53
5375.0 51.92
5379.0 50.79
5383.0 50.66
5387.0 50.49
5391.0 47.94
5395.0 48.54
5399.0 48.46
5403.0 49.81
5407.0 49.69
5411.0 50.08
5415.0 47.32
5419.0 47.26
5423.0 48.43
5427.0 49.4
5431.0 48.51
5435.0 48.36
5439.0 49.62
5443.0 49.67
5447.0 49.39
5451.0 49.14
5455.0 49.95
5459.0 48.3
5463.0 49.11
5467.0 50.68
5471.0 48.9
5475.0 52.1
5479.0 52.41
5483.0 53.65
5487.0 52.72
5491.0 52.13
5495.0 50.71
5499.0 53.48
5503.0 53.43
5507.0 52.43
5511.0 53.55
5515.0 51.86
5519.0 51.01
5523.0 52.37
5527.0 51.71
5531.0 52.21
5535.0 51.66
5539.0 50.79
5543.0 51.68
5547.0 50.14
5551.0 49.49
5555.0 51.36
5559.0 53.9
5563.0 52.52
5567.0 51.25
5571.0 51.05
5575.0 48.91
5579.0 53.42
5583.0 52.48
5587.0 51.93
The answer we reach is 50.7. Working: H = 52.72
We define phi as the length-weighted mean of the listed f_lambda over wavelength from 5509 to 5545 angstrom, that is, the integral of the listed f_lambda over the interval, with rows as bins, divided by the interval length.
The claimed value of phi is 51.9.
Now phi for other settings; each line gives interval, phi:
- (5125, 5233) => 53.1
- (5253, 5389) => 51.1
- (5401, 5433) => 48.8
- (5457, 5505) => 51.5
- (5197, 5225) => 53.5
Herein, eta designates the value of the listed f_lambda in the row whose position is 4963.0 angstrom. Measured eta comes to 59.99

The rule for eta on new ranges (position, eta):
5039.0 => 51.98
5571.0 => 51.05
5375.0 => 51.92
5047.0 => 52.86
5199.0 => 54.05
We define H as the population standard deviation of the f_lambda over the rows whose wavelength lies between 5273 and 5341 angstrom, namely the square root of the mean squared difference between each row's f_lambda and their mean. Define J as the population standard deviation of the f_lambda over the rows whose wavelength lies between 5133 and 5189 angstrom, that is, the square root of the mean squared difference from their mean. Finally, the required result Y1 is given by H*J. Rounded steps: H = 1.74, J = 1.5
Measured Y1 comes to 2.7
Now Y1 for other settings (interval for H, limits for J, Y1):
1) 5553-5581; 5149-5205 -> 2.4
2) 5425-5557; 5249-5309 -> 1.6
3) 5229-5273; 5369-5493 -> 1.2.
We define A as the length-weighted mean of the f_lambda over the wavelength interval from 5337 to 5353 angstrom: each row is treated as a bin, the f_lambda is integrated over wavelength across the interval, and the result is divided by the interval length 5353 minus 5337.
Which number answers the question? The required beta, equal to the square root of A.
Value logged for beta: 7.09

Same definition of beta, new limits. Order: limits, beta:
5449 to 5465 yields 7.01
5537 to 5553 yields 7.11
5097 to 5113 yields 7.32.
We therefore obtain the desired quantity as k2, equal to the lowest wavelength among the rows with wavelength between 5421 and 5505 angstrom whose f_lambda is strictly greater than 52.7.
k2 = 5483.0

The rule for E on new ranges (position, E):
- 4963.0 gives 58.0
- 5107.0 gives 51.6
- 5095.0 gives 50.4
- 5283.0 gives 51.4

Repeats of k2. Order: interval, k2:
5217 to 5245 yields 5219.0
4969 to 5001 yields 4979.0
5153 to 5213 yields 5159.0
